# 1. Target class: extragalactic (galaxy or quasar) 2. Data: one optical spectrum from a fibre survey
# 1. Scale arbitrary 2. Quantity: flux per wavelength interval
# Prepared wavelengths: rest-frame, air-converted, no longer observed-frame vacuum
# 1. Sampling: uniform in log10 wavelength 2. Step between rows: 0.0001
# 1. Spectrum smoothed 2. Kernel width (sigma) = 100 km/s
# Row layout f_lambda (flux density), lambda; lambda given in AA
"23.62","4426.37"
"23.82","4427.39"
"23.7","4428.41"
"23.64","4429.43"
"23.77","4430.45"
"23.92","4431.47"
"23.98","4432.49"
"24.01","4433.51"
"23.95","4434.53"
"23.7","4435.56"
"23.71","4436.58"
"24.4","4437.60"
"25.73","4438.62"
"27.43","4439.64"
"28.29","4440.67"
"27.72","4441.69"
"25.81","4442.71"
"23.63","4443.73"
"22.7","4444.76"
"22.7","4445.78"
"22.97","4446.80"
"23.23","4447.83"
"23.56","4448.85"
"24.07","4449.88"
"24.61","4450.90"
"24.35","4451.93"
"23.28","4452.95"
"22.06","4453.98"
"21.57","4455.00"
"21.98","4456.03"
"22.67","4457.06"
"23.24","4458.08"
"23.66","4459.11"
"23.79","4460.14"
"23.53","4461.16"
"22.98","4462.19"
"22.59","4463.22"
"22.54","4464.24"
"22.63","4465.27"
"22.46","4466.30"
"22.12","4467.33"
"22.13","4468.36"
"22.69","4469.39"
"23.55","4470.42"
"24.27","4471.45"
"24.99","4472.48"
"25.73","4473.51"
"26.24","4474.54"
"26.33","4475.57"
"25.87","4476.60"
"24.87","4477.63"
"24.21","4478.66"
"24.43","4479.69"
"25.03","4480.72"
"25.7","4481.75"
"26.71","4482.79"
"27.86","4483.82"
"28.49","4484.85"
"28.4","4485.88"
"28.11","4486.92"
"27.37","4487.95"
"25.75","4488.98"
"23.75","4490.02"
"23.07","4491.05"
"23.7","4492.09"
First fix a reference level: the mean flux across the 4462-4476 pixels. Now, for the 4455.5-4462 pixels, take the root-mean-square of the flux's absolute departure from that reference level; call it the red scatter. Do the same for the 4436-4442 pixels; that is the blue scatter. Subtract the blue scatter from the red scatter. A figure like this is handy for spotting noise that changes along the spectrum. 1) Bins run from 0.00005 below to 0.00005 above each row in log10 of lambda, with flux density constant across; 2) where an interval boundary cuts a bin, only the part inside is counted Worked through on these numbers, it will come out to -2.3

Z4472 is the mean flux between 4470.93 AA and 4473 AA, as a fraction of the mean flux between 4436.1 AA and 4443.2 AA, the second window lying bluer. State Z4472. 0.94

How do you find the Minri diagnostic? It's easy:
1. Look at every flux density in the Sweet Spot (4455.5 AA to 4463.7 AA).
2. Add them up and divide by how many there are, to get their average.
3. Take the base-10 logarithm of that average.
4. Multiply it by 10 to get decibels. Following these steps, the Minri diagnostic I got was 13.6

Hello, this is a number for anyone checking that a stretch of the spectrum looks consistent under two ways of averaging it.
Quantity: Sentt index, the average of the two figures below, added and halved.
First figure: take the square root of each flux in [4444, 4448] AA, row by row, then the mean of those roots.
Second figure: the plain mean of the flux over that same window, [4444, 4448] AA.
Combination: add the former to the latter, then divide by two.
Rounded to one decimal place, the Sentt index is 13.8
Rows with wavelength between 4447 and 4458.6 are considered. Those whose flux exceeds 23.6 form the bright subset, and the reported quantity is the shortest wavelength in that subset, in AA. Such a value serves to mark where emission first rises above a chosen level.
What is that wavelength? 4449.88 AA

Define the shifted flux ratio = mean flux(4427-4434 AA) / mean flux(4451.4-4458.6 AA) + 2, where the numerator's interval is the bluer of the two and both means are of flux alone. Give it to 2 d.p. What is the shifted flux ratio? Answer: 3.05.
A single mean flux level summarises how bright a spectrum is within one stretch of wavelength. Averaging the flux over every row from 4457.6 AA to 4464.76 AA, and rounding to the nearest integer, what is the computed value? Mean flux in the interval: 23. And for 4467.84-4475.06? 24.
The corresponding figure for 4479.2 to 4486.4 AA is 27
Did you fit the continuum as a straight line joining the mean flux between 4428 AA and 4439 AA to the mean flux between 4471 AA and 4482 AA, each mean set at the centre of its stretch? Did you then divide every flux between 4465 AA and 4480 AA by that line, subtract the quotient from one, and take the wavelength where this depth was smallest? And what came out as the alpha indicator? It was 4475.57 AA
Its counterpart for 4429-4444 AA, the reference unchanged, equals 4440.67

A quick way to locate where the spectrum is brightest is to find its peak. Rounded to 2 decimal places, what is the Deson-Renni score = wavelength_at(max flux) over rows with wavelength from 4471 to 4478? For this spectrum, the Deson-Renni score 4475.57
